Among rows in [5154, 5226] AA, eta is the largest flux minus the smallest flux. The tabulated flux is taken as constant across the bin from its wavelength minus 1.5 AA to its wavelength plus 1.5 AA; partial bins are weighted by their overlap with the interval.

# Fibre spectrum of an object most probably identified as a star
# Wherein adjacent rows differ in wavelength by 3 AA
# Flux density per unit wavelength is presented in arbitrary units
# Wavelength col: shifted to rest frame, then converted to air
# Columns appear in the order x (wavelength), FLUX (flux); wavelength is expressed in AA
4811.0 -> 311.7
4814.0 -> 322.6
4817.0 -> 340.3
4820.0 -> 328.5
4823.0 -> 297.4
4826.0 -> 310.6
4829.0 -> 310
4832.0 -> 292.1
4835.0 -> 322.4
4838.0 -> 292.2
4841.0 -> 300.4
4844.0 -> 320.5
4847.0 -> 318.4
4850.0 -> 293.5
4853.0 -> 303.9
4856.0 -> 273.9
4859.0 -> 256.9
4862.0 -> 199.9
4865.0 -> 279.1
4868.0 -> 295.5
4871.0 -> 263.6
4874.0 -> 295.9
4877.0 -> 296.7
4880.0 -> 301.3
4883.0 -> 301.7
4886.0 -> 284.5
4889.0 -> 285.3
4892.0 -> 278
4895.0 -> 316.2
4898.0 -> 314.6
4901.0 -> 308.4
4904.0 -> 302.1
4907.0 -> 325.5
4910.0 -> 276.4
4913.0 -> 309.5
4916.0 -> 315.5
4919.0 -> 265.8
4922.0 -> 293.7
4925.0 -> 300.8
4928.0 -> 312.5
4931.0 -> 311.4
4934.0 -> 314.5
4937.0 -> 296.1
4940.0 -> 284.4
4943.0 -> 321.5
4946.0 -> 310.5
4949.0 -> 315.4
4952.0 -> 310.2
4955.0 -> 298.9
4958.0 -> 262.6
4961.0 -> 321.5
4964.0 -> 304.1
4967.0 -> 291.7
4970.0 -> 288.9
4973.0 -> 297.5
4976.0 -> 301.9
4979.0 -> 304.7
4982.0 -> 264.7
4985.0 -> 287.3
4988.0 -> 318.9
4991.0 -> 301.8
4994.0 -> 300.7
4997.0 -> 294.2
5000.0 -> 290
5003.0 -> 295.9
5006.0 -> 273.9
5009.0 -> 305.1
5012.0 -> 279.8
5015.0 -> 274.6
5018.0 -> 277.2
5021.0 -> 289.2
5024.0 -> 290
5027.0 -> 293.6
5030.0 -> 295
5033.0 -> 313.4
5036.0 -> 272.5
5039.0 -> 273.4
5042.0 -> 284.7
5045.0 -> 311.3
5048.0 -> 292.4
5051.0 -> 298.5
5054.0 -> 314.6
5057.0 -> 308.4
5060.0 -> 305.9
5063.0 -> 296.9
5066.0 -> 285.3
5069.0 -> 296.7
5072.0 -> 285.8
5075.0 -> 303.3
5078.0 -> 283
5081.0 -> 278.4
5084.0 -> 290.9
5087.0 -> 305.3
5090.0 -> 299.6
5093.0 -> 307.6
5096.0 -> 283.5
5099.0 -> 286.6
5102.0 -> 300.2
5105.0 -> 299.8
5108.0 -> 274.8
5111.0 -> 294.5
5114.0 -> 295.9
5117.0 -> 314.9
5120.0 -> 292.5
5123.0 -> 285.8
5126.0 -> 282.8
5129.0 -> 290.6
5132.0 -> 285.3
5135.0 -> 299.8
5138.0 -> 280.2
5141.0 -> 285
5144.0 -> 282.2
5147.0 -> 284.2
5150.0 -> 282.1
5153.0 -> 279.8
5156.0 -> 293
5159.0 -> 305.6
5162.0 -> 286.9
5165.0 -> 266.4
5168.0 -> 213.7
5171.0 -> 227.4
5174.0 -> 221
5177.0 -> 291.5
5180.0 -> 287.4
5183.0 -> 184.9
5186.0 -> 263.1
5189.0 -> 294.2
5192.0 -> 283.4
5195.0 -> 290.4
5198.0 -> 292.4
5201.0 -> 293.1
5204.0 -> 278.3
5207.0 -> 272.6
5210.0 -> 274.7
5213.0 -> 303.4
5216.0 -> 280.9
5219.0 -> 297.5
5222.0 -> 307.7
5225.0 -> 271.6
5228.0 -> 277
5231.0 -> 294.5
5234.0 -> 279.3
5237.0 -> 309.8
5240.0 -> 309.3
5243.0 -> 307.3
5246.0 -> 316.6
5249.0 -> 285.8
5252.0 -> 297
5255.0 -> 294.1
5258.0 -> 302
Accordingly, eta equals 123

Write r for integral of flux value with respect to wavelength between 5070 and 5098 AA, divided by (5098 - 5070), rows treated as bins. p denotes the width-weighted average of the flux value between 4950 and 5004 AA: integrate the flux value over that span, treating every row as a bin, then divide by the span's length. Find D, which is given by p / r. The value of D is 1.01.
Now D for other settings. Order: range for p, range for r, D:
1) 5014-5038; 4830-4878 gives 1.00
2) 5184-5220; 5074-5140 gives 0.97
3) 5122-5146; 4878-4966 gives 0.95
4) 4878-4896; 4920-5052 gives 0.99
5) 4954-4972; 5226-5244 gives 1.00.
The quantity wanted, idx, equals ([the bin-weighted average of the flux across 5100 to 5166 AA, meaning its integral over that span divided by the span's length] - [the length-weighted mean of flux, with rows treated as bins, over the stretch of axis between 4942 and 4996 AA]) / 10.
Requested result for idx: -1.1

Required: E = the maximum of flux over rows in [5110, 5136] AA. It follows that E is 314.9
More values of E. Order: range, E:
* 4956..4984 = 321.5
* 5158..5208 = 305.6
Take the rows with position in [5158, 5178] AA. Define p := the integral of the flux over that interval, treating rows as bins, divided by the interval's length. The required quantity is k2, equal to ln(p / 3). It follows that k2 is 4.45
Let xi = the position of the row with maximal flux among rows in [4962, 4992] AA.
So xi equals 4988.0 AA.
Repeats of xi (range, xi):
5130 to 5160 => 5159.0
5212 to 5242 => 5237.0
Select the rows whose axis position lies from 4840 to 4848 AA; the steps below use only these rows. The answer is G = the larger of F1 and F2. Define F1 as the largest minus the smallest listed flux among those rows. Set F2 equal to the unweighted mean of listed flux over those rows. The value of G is 313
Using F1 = 20.1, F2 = 313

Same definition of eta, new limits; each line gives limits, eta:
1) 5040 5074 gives 30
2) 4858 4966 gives 126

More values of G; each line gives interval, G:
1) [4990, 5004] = 297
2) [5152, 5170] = 274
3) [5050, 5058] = 307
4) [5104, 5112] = 290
